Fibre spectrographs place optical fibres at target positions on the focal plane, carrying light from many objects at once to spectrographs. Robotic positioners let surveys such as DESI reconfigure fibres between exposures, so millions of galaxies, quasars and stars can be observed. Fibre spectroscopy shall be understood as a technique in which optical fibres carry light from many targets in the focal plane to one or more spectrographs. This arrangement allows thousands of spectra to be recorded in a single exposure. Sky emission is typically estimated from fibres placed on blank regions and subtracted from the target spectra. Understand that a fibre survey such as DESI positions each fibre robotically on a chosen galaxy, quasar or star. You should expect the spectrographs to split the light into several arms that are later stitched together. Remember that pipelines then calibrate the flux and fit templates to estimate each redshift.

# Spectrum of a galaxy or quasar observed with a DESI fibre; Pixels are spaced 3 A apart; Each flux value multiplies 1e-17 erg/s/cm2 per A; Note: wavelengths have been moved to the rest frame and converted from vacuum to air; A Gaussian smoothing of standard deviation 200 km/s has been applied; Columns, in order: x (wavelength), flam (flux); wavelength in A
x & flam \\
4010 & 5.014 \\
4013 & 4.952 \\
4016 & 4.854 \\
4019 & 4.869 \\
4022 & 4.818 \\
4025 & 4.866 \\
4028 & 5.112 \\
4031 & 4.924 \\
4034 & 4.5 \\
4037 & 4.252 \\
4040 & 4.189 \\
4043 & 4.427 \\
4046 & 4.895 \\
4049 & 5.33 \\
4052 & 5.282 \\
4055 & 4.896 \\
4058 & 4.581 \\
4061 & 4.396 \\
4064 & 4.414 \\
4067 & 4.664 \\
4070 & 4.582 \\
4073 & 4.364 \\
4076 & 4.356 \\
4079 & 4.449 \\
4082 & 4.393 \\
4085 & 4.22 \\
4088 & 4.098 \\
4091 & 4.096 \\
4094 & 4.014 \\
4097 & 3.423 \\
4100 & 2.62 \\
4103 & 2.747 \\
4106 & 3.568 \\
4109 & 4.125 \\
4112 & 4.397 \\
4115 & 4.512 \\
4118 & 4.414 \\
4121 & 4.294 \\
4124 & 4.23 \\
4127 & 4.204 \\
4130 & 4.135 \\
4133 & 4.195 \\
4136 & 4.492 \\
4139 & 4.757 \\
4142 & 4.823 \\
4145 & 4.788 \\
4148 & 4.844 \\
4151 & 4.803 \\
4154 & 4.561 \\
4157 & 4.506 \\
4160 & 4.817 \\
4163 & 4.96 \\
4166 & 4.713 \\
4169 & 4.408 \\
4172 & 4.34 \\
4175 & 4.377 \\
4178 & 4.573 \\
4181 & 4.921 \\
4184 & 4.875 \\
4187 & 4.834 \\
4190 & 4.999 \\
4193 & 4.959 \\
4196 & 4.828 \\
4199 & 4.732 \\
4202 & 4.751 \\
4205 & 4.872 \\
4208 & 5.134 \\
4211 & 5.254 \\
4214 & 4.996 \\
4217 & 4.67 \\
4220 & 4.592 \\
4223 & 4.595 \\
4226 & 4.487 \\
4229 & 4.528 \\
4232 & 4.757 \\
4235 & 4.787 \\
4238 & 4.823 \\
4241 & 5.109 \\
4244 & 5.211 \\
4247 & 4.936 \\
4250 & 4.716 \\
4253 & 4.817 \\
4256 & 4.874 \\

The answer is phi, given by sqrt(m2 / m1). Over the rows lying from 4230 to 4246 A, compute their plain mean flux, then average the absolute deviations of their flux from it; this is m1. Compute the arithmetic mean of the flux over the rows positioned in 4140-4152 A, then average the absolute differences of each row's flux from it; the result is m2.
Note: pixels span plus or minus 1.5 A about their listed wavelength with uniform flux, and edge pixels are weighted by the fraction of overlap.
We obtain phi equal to 0.3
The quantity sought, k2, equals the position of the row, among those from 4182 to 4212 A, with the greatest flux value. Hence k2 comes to 4211 A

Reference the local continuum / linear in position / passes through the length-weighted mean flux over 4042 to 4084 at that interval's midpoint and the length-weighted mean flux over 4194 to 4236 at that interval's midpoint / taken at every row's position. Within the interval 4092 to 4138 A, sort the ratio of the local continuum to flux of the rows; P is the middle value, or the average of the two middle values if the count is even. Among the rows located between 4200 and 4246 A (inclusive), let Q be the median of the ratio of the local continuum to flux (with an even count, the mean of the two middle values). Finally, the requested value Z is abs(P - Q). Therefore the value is 0.12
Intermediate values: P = 1.12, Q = 1.00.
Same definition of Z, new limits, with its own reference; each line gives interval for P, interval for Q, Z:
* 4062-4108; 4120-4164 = 0.07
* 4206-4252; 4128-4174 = 0.00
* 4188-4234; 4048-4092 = 0.05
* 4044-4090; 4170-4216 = 0.07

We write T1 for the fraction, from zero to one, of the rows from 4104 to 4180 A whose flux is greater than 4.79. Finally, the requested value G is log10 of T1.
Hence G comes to -0.70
